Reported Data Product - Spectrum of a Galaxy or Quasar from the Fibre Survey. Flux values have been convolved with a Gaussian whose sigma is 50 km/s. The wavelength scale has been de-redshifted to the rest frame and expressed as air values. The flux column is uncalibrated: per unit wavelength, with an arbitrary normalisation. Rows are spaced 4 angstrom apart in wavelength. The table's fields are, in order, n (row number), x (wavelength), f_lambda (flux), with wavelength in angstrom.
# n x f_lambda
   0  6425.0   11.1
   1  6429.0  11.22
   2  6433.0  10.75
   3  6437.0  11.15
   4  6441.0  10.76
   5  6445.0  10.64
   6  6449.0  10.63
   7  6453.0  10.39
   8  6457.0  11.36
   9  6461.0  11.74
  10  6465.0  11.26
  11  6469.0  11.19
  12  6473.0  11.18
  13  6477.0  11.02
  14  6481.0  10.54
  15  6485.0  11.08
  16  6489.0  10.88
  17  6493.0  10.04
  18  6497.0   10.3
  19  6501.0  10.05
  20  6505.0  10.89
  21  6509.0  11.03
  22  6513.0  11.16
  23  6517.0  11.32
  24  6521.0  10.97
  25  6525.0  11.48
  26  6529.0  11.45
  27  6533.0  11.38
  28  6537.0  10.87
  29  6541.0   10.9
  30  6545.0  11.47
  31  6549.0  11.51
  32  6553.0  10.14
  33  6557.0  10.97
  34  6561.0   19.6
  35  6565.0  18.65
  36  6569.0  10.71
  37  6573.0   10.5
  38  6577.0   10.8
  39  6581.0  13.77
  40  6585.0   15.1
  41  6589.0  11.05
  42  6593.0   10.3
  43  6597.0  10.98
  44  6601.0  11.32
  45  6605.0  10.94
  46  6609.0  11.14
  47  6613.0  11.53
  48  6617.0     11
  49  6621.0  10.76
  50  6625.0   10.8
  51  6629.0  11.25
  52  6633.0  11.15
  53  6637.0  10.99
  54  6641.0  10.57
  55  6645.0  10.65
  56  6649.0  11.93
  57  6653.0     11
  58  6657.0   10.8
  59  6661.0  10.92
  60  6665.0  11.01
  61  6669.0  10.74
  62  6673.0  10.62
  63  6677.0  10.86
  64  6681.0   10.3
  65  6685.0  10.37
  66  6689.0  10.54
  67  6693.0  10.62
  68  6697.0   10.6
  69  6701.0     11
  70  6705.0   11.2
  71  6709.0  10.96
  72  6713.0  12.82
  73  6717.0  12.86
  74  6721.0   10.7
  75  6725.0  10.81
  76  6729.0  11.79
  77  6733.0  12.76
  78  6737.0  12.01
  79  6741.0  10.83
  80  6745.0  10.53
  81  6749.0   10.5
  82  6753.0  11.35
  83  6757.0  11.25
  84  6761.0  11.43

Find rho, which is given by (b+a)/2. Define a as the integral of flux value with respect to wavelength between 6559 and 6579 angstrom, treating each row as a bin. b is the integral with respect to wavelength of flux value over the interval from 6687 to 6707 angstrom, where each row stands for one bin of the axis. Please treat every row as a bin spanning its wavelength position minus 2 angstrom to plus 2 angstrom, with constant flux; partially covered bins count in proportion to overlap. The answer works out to 248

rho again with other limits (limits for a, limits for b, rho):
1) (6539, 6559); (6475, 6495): 217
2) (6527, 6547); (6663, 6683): 219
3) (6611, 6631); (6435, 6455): 218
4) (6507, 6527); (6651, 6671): 221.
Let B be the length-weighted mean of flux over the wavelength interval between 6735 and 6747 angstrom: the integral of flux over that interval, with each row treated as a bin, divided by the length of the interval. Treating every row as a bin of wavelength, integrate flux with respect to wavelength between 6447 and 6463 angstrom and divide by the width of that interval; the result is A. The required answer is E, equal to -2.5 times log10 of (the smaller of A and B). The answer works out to -2.61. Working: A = 11.03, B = 11.1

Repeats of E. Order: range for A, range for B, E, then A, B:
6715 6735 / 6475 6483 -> -2.58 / 11.78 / 10.8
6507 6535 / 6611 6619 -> -2.63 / 11.26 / 11.3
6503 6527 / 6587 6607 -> -2.60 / 11.14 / 10.9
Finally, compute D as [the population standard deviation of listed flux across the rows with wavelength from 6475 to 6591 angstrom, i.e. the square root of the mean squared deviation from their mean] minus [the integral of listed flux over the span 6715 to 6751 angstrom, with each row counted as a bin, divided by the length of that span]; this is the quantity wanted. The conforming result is -9.2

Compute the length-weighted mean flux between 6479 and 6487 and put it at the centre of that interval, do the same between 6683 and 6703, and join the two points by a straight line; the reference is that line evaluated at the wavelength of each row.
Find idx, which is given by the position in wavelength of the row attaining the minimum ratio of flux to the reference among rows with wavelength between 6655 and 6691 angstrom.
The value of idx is 6681.0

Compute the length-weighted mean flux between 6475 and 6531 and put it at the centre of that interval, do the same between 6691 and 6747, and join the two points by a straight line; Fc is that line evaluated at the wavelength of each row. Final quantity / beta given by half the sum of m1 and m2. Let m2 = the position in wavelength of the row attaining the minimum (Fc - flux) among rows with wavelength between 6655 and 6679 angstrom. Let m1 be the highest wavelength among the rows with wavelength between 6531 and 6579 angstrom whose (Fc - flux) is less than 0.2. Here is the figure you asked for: 6615 angstrom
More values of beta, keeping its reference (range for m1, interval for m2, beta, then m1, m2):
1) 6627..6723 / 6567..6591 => 6651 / 6717.0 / 6585.0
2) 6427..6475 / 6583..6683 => 6529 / 6473.0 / 6585.0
